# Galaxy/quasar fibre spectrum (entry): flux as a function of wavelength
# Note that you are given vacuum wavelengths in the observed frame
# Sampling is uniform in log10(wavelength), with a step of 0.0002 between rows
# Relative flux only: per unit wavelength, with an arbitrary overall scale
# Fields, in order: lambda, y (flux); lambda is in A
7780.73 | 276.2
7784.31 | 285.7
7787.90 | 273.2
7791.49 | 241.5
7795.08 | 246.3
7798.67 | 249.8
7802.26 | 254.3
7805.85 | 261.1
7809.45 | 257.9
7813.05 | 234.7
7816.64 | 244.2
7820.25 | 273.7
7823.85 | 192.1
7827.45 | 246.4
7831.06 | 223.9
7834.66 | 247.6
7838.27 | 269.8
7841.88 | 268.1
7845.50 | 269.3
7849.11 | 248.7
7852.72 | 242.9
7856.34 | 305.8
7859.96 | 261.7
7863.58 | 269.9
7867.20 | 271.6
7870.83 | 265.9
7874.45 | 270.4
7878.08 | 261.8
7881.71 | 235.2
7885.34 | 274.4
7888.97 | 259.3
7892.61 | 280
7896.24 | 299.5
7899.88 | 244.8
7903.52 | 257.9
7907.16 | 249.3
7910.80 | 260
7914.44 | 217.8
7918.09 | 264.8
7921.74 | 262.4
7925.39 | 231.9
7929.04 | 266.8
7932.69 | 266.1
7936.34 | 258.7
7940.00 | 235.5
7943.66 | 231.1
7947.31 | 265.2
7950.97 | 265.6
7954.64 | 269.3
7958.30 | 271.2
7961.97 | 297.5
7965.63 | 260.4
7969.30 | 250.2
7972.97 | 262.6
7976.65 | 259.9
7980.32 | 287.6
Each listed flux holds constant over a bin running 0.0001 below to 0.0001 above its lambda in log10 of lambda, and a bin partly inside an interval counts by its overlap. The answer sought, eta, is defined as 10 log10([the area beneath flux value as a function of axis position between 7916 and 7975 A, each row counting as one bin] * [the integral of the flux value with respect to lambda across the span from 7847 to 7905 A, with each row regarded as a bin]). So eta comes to 83.7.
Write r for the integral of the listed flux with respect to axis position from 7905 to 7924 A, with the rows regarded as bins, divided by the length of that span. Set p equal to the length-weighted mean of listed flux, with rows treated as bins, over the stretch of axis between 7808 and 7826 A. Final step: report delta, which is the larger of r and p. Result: 250.5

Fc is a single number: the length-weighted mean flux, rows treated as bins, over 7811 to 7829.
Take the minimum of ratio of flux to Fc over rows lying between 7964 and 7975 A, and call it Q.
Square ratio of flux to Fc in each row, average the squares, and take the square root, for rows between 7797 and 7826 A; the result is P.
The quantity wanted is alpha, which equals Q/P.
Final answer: 1.01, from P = 1.04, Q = 1.05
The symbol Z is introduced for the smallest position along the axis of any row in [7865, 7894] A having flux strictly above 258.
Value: 7867.20 A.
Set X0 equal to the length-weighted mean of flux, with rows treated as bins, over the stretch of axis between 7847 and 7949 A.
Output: 259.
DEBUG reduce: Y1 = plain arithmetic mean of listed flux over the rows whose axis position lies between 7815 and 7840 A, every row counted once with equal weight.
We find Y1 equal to 243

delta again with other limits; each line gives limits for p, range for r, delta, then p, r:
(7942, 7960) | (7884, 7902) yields 271.3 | 261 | 271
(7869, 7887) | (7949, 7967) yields 273.1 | 261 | 273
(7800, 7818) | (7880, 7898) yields 269.8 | 251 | 270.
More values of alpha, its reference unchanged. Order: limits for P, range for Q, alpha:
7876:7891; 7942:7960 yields 0.90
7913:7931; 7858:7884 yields 0.94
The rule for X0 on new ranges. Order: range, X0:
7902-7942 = 252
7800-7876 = 256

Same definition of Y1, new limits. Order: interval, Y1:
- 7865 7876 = 269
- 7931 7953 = 254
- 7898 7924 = 251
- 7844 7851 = 259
